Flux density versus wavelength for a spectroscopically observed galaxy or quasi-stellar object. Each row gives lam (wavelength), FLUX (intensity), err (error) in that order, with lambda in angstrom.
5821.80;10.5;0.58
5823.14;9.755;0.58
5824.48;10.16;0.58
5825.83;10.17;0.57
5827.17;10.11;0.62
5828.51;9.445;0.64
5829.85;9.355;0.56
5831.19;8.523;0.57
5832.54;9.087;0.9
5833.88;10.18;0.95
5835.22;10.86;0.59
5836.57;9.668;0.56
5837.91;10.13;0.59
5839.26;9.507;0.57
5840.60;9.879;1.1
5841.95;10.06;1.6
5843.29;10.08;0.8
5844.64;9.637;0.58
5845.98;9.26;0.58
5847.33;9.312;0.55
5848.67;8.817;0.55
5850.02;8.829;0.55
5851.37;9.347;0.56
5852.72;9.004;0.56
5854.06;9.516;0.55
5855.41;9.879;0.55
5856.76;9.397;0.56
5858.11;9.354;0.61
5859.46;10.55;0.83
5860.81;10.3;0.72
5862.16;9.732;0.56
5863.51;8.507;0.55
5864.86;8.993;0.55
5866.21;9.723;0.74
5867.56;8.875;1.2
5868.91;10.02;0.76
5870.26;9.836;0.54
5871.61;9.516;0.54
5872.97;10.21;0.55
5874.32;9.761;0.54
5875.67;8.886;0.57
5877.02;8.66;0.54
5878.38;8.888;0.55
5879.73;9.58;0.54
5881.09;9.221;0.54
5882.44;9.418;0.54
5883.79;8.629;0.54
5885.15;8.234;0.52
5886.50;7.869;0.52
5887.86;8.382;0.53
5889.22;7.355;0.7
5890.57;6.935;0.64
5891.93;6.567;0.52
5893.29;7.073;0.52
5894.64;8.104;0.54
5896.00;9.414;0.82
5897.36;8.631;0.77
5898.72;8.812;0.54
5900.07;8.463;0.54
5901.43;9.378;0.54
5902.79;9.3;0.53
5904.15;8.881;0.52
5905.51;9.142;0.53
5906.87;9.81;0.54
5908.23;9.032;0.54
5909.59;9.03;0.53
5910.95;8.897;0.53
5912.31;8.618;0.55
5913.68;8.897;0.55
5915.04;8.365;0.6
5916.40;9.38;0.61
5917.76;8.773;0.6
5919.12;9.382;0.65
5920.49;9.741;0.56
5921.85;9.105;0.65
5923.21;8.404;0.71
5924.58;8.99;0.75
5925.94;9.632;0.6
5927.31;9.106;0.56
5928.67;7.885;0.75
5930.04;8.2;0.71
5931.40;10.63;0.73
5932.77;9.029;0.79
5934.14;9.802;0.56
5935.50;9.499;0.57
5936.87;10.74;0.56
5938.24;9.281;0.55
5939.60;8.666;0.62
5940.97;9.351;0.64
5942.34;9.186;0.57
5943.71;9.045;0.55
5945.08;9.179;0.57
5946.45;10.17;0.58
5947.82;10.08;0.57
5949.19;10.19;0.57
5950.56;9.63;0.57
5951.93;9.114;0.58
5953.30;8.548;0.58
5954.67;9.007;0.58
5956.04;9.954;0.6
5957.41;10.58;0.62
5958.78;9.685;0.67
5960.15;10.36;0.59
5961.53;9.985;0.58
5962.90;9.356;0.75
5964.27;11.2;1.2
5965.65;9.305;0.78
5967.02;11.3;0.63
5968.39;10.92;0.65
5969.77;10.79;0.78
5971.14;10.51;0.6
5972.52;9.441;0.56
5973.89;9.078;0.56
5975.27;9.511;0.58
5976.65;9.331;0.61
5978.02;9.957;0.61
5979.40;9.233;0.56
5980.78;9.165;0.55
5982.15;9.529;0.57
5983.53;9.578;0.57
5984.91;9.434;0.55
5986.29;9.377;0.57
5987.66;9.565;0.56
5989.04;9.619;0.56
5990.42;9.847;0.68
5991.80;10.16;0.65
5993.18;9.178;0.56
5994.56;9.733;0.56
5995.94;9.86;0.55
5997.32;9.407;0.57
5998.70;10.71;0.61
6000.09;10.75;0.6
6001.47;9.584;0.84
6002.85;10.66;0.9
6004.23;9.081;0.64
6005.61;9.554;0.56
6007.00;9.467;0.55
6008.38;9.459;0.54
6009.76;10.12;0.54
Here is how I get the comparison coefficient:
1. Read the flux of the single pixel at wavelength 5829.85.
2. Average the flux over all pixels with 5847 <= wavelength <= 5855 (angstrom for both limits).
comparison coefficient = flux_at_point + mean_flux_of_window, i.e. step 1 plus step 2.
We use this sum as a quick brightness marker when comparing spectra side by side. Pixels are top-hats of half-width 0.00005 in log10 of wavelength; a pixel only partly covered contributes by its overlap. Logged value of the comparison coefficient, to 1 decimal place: 18.5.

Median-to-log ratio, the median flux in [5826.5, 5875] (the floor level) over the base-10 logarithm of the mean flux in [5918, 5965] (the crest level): 9.8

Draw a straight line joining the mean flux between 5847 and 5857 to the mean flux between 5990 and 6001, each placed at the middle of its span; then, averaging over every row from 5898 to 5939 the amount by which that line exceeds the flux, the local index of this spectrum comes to 0.44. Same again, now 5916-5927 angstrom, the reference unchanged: 0.42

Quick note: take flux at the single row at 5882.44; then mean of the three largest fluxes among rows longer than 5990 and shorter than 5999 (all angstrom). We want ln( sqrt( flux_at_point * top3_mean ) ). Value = 2.28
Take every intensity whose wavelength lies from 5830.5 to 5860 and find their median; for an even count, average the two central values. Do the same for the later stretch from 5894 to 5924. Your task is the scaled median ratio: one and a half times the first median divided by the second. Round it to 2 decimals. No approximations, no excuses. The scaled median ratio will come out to 1.59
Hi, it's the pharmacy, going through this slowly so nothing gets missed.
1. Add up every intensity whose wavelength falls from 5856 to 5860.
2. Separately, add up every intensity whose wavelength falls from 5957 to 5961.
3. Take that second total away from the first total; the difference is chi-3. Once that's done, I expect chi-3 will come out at -1.3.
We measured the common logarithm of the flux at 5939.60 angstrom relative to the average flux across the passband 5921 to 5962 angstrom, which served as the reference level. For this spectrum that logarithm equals -0.037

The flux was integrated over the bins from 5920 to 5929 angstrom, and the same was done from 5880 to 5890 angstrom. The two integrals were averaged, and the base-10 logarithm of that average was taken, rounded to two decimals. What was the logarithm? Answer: 1.92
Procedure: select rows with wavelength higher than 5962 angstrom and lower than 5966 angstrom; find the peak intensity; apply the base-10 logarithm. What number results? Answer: 1.05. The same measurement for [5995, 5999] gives 1.03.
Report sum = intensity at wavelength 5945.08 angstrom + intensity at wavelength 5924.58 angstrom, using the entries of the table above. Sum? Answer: 18.2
